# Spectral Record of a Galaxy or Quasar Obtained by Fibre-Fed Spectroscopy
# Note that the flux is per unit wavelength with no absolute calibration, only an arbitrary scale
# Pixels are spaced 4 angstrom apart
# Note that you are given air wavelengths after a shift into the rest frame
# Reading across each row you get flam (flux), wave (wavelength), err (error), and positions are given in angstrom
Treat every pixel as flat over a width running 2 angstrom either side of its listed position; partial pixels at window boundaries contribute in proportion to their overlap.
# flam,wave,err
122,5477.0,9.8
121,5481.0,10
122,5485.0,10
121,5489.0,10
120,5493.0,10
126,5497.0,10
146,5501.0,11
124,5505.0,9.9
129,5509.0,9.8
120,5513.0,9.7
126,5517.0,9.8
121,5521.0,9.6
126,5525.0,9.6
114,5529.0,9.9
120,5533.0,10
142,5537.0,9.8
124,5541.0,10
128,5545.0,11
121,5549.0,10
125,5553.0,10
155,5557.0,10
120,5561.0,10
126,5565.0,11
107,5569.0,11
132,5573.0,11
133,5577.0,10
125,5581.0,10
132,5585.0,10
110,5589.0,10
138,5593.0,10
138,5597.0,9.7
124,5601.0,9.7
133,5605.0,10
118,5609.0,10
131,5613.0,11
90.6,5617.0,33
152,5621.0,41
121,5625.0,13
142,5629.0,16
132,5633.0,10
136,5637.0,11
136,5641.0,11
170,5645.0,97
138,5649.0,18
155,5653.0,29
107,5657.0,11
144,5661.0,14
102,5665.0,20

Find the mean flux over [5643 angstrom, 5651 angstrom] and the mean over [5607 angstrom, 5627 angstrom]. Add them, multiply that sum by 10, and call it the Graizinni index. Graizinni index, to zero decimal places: 2765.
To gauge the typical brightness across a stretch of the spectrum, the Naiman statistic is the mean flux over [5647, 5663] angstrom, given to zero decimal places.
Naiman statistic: 136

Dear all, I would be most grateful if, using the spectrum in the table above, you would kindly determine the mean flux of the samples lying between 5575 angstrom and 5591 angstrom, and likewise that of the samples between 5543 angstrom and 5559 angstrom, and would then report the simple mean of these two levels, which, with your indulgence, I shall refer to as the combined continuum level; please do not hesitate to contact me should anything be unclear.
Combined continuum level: 129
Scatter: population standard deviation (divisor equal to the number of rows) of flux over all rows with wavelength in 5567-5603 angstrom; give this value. 11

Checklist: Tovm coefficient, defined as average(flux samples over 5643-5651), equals 154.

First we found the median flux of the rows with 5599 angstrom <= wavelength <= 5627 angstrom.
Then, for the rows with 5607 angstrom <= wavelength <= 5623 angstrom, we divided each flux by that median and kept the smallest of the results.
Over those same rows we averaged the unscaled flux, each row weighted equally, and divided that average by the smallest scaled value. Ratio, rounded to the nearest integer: 168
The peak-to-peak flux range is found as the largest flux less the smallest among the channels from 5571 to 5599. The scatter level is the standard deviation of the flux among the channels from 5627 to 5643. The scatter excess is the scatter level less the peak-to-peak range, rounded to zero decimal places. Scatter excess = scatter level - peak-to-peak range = -24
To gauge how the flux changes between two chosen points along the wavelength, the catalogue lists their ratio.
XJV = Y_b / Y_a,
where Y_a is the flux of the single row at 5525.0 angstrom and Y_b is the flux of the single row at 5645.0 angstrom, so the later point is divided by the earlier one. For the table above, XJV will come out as 1.35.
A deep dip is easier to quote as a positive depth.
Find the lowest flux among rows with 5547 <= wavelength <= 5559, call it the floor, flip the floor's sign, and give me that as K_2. -121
